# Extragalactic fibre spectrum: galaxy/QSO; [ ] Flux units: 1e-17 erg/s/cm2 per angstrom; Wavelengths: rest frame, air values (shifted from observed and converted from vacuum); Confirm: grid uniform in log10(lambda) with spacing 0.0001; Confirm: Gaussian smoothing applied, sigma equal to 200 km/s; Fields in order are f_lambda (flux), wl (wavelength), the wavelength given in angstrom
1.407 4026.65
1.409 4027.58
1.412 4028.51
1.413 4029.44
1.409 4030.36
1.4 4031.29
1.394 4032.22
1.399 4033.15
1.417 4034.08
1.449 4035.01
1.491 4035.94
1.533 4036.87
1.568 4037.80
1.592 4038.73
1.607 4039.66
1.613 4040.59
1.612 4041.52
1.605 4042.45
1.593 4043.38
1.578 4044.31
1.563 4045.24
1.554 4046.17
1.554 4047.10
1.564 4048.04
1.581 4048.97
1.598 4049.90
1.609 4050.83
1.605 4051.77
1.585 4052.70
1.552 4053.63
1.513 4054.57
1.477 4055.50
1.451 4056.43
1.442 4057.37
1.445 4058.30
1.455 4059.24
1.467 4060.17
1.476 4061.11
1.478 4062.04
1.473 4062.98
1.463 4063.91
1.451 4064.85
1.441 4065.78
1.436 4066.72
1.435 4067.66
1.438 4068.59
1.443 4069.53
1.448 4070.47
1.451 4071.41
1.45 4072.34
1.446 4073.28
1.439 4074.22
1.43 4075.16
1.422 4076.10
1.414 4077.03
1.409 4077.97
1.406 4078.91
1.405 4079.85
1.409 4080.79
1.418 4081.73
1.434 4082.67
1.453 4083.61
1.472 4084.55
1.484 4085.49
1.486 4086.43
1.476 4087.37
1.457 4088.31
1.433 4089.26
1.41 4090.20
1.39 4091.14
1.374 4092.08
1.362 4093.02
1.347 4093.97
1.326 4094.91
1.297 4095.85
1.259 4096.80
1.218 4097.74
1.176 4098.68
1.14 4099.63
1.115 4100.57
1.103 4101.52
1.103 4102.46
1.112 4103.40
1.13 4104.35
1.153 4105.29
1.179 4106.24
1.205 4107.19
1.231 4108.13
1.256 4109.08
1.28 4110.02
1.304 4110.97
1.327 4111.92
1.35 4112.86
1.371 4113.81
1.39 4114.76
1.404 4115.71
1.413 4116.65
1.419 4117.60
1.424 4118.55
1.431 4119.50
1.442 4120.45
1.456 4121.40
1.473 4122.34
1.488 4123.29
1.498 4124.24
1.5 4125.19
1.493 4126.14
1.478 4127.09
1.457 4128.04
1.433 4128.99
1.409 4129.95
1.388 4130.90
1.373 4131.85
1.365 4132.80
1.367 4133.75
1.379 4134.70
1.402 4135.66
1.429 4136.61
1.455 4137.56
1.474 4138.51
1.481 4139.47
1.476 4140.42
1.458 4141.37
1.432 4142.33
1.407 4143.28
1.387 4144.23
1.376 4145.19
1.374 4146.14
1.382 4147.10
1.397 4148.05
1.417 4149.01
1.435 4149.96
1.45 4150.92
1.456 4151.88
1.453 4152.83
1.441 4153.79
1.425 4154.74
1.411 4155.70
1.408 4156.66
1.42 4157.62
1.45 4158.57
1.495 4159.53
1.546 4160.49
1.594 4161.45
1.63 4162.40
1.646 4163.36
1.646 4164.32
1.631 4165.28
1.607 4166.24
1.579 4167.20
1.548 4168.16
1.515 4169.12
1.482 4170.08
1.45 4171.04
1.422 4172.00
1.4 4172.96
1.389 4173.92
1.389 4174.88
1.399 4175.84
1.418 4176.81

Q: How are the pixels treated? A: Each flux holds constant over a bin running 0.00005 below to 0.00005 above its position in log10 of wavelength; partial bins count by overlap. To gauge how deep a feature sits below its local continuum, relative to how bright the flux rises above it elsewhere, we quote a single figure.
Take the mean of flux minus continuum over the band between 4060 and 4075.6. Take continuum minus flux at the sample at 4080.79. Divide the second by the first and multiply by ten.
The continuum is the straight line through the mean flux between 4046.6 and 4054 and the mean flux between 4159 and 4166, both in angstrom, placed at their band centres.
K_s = -13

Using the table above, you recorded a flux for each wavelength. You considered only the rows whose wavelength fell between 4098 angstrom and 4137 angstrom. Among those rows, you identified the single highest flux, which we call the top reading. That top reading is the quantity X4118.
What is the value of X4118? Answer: 1.5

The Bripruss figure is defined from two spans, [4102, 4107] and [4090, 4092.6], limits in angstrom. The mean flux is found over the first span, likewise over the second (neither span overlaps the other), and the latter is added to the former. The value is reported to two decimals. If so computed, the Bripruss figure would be 2.53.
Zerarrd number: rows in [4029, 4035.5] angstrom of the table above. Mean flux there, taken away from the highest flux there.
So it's 0.037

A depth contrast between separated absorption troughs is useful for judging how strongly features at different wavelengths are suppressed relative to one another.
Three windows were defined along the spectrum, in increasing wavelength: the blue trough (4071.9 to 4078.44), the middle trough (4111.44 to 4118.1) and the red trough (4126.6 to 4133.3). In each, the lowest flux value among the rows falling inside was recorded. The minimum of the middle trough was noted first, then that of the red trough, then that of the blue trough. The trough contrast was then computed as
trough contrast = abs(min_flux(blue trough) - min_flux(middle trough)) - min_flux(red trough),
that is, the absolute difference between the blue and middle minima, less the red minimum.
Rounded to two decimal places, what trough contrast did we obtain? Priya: -1.28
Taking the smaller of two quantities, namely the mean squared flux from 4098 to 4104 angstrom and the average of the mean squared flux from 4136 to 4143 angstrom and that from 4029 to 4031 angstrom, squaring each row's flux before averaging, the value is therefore 1.27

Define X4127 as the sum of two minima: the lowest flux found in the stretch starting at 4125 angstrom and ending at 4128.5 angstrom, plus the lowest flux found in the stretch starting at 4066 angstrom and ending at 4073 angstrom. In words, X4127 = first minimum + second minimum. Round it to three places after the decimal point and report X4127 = 2.892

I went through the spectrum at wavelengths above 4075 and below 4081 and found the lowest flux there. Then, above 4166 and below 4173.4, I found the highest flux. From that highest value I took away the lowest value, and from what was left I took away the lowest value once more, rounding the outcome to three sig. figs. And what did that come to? -1.20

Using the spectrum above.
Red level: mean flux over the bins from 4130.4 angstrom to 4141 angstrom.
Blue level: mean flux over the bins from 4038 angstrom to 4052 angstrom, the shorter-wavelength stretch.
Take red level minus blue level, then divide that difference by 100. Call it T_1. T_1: -0.0017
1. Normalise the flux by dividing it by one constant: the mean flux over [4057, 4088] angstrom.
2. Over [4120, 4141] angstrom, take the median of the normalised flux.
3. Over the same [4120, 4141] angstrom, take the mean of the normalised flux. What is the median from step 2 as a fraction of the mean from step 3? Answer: 1.01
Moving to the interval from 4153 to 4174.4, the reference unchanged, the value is 0.99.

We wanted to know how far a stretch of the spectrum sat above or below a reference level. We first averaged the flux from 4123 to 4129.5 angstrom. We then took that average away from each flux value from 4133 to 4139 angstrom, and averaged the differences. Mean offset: -0.060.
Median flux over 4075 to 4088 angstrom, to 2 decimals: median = 1.43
